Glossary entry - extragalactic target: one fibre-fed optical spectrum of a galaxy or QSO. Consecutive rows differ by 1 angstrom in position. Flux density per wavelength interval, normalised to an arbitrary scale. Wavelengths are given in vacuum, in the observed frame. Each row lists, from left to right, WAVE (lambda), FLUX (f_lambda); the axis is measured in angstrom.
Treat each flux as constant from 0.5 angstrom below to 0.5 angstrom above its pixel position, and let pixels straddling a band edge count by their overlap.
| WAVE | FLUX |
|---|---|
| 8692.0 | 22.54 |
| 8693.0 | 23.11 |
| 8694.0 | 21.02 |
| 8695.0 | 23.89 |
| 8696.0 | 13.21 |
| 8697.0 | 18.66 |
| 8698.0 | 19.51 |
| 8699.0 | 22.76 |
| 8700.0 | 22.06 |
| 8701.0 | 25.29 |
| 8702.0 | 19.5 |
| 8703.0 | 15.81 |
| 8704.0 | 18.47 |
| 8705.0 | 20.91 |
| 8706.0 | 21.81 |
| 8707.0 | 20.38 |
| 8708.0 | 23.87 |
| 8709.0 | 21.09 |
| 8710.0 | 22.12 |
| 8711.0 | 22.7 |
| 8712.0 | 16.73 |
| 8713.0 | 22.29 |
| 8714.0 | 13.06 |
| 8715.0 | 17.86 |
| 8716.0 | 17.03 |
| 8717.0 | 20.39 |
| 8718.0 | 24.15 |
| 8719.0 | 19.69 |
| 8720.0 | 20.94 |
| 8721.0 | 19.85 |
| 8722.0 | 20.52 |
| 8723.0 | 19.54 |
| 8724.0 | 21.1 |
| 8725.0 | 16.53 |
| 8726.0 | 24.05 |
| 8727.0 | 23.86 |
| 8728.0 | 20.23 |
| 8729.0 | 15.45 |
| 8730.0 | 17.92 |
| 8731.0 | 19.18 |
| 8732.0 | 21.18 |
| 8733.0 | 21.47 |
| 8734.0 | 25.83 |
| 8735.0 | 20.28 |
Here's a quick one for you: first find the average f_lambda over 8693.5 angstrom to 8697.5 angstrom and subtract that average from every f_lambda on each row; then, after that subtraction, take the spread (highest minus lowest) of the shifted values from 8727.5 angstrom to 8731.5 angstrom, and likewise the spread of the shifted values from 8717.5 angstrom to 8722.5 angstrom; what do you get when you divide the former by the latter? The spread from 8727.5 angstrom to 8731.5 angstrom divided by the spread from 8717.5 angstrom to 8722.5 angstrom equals 1.1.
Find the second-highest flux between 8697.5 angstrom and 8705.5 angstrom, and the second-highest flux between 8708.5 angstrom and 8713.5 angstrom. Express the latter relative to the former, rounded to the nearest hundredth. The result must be 0.98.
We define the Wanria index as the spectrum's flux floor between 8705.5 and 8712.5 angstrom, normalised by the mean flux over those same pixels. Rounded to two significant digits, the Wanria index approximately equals 0.79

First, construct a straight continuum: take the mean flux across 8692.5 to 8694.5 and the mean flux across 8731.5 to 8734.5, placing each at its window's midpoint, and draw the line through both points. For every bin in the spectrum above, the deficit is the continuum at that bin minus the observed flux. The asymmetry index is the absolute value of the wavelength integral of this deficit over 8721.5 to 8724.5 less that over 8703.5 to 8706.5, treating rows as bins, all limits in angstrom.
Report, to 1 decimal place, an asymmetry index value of 1.1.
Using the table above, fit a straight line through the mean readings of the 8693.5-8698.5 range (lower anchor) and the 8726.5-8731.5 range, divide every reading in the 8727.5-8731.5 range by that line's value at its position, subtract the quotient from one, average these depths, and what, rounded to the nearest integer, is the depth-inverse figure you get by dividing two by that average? 34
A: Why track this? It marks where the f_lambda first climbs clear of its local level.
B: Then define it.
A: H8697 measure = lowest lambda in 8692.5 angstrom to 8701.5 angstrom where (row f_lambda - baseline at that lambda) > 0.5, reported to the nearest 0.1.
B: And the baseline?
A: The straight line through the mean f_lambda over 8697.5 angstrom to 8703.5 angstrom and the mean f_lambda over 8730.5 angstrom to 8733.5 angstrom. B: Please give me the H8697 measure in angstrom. 8693.0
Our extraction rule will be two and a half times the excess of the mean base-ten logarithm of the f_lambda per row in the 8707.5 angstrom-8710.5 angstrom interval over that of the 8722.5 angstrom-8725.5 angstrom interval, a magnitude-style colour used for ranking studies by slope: 0.18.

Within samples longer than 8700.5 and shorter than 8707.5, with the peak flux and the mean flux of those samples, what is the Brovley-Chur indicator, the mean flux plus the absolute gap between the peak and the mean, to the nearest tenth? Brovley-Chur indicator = 25.3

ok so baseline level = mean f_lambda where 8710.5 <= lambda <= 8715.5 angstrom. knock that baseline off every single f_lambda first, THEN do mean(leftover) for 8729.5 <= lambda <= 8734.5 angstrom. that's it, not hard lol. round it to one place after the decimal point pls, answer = 2.6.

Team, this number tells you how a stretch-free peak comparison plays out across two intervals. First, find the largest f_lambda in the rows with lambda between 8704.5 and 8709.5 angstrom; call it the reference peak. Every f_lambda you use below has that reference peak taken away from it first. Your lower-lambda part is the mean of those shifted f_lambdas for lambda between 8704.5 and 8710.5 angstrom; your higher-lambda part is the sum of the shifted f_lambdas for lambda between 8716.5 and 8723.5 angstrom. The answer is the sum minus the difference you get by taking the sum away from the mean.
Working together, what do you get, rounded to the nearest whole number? -42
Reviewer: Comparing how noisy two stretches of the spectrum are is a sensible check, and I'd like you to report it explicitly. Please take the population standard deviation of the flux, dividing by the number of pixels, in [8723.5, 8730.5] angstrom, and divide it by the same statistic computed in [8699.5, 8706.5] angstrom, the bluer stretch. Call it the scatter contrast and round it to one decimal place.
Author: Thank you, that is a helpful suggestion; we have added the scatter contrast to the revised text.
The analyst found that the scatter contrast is 1.1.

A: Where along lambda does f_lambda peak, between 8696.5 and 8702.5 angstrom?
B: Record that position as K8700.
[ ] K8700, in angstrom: 8701.0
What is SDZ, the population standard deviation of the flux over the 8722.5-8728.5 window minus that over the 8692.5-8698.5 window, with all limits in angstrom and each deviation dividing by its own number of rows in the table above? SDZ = -0.9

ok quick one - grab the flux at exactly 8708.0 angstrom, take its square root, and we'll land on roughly 4.89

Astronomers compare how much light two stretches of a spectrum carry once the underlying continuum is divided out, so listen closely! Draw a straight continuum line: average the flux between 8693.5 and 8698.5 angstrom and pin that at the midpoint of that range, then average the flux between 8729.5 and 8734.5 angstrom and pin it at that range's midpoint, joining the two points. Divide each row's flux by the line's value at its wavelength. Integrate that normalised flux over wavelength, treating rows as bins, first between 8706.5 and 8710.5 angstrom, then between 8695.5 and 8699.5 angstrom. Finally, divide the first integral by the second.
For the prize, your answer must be 1.15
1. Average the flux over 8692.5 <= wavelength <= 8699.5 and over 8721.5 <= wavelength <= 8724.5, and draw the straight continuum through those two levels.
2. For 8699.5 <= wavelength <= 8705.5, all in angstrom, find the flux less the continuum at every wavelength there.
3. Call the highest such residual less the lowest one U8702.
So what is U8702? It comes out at 9.5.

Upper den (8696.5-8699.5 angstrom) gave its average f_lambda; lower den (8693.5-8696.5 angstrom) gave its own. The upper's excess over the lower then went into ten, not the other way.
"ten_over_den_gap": 11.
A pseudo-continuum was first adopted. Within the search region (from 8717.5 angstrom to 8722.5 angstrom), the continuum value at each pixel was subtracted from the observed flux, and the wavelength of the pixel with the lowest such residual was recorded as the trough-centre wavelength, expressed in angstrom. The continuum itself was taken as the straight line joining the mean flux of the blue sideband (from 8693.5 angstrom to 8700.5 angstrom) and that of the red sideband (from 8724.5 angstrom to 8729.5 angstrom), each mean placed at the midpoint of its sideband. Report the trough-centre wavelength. 8719.0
